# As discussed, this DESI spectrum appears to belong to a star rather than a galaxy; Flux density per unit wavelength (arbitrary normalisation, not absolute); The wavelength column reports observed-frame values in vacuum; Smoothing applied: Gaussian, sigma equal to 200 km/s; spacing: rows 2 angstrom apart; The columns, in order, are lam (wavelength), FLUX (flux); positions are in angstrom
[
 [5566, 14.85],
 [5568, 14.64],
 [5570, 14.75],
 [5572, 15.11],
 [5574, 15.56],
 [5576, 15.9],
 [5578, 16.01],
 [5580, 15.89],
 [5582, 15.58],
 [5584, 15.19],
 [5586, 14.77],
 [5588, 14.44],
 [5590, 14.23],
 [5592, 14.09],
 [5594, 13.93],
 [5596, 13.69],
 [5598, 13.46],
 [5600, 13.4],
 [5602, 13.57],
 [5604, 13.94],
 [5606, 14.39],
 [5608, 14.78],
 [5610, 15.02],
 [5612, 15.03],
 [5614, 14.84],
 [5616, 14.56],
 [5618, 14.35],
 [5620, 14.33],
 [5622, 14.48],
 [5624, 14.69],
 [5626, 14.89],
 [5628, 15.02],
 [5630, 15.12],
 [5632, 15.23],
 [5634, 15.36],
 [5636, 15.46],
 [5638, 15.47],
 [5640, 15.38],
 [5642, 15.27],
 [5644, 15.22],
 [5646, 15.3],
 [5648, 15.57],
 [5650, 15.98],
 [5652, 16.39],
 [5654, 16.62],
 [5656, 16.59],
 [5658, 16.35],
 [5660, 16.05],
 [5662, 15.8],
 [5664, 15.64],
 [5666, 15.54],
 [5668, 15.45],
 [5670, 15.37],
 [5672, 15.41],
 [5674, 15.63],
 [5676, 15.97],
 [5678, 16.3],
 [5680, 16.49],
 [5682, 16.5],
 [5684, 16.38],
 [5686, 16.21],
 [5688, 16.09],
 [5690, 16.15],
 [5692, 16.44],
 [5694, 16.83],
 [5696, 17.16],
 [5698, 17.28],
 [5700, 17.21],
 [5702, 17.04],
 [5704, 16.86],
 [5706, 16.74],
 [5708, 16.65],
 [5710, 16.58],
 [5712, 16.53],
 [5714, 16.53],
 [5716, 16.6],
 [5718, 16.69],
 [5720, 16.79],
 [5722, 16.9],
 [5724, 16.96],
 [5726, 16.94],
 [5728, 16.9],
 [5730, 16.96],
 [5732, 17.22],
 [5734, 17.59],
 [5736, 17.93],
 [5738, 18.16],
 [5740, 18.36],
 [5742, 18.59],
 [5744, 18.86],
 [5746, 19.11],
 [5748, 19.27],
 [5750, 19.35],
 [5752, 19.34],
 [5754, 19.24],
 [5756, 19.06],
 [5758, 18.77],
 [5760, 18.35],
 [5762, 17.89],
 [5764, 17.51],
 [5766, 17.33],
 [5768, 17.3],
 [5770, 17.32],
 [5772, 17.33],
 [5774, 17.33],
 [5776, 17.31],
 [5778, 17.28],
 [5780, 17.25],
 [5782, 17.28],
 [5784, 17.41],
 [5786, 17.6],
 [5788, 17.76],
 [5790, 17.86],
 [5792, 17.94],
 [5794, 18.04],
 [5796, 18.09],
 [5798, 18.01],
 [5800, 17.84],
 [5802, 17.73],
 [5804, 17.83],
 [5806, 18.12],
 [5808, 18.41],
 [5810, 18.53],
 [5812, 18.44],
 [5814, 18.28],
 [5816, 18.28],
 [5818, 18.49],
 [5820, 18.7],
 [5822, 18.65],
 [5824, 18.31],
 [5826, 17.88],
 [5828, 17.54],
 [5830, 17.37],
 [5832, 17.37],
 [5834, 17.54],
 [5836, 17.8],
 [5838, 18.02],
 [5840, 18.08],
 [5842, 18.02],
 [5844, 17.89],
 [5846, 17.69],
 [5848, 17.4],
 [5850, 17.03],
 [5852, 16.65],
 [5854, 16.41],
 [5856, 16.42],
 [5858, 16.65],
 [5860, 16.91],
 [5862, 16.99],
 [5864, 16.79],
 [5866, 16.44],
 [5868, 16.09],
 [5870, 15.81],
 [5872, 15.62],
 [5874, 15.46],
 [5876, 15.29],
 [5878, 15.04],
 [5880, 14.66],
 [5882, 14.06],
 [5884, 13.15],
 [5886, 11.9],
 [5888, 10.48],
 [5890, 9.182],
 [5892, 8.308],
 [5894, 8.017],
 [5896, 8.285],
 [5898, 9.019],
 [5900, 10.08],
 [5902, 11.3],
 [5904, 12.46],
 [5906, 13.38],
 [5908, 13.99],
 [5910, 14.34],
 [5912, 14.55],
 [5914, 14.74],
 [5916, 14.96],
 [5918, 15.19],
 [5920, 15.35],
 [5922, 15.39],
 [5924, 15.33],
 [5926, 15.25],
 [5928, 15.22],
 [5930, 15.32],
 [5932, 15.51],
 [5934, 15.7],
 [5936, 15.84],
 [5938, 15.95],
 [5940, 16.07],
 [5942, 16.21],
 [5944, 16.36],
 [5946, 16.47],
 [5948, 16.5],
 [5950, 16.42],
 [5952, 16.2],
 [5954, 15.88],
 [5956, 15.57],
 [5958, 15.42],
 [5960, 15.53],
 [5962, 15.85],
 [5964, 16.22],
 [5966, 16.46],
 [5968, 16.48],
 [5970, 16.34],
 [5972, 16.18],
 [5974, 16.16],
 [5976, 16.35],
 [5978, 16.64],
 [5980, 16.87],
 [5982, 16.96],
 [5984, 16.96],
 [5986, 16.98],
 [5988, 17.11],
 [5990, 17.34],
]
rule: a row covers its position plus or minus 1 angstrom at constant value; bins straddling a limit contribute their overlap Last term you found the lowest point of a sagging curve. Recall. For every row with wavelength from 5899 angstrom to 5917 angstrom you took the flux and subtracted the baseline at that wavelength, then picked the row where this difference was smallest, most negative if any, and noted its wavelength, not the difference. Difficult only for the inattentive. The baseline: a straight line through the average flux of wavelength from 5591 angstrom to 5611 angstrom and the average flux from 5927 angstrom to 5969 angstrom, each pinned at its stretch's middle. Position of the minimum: 5900 angstrom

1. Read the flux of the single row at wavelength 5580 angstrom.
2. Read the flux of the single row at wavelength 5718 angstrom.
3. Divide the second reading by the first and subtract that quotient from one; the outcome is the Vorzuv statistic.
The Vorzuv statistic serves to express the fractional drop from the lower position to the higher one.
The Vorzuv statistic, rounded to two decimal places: -0.05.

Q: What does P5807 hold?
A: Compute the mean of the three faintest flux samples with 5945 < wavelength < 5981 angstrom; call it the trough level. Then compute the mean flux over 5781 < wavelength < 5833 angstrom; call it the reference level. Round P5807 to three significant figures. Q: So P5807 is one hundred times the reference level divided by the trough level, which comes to 116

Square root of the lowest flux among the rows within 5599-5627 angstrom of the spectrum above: 3.66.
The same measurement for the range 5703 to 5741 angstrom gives 4.07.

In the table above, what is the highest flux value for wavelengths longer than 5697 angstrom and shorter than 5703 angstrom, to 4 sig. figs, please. 17.28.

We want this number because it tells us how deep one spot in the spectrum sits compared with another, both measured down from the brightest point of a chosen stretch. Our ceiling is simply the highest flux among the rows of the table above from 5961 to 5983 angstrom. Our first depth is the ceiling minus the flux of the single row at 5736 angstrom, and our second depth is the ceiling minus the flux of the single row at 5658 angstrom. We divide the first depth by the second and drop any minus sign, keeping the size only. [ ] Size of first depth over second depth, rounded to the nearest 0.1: 1.6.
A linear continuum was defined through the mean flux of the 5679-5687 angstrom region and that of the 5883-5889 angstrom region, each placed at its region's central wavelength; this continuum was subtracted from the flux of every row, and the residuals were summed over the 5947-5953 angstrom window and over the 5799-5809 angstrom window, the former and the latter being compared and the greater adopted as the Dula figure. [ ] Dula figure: 22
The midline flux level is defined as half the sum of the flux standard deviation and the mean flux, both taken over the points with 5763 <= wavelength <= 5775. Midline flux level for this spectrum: 8.7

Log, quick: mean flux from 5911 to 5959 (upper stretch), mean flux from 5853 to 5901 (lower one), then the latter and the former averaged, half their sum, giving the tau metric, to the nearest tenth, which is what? 14.6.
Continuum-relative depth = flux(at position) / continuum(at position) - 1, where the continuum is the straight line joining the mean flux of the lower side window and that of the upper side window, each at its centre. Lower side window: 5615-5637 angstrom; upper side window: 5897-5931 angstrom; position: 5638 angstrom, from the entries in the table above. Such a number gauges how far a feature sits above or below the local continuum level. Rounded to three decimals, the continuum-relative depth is 0.044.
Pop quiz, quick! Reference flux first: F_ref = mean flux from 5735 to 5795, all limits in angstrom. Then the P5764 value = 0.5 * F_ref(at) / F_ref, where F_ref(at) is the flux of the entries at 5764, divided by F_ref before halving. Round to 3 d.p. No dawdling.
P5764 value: 0.484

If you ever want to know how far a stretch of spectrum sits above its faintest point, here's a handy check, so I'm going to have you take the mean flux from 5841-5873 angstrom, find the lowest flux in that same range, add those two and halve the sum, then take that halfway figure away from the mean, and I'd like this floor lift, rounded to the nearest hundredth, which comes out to 0.59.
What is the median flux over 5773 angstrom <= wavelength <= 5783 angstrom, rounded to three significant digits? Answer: 17.3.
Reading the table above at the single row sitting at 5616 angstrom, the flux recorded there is 14.56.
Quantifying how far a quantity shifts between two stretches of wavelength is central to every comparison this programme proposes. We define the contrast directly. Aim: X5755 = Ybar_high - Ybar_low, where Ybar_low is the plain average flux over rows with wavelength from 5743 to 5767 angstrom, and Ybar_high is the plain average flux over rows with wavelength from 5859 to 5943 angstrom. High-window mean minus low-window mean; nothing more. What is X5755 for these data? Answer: -4.6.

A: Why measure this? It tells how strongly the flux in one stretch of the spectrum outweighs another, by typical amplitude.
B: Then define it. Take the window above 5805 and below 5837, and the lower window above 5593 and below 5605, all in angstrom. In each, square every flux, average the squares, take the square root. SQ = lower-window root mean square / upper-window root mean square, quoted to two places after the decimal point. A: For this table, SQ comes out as 0.75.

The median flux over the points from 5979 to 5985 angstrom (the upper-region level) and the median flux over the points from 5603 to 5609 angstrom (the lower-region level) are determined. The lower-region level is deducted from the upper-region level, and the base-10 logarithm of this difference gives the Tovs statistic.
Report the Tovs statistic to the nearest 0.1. 0.4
